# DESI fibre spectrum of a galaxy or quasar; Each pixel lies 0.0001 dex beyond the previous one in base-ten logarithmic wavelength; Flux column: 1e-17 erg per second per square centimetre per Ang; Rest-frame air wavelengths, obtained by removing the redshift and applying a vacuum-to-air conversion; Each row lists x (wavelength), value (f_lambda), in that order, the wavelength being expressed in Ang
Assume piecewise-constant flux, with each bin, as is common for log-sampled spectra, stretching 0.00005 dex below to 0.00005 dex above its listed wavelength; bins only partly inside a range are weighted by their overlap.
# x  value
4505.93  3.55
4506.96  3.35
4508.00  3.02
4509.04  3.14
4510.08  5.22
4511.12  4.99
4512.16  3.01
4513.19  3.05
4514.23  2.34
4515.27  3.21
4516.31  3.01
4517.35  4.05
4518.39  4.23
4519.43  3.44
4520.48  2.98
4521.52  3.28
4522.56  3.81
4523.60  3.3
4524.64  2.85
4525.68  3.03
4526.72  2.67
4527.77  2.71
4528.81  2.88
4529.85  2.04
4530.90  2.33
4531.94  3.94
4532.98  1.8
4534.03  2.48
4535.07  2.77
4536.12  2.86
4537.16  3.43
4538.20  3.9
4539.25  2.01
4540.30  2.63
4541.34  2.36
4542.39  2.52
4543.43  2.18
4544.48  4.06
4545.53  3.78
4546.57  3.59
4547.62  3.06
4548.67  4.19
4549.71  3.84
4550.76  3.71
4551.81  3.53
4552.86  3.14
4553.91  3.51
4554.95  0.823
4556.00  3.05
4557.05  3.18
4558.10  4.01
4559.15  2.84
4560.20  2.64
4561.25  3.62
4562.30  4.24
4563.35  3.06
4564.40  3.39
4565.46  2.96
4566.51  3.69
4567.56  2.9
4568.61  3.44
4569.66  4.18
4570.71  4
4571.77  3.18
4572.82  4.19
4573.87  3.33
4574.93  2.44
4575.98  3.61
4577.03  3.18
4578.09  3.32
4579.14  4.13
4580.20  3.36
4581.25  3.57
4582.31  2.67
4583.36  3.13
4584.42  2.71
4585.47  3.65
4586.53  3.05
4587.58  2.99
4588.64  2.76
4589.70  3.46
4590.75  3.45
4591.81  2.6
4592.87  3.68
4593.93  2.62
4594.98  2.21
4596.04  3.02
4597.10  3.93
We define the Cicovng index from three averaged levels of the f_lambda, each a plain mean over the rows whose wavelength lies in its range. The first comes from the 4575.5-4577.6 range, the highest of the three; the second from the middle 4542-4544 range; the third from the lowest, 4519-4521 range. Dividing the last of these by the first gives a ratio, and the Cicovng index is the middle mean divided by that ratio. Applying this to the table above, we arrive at 2.5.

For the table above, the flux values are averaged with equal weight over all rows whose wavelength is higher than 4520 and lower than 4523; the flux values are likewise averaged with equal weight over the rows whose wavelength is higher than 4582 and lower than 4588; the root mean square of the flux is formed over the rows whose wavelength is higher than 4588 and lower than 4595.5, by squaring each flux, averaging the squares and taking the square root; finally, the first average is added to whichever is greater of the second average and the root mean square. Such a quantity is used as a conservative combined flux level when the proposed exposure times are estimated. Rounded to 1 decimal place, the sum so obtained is 6.4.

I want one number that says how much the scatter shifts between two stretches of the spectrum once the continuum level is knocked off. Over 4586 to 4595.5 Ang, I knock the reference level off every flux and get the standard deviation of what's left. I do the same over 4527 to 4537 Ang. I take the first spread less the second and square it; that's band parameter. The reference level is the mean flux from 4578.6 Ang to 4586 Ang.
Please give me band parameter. 0.02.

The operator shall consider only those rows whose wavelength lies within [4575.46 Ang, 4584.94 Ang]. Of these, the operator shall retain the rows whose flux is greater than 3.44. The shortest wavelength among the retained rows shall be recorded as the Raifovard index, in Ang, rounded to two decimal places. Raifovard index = 4575.98 Ang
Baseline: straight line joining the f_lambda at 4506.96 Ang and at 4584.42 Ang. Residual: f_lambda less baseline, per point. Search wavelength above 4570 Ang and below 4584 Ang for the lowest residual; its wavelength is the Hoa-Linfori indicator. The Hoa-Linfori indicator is 4574.93 Ang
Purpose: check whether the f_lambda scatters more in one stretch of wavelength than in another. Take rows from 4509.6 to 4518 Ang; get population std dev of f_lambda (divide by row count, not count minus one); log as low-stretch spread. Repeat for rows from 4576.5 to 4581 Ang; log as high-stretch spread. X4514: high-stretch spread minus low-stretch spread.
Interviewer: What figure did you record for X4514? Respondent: -0.60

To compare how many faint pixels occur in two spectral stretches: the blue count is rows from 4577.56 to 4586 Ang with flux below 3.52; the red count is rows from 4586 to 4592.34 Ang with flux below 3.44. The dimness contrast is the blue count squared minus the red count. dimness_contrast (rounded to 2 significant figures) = 21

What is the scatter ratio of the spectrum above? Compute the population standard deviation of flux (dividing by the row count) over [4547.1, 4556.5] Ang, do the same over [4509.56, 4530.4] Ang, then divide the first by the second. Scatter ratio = 1.2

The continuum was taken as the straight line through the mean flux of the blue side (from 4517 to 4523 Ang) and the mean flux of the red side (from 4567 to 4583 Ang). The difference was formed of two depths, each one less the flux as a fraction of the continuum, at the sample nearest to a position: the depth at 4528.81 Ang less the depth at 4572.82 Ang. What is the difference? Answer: 0.4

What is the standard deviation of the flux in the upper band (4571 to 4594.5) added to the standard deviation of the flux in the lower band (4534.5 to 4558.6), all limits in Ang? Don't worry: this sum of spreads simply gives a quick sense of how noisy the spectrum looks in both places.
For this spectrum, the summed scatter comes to 1.3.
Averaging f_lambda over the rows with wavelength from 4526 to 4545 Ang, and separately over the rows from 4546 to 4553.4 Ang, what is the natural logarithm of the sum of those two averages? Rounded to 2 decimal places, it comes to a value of 1.85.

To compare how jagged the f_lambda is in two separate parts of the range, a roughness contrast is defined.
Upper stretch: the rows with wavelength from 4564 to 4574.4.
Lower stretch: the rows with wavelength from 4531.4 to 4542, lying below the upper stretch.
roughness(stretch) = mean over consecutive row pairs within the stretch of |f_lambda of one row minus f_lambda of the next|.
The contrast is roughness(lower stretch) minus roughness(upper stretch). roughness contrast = 0.10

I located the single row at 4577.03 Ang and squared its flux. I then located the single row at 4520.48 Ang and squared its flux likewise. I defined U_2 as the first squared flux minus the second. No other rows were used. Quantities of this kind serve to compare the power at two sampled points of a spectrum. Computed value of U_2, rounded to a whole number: 1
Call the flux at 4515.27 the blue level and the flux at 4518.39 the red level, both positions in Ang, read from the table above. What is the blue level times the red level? 14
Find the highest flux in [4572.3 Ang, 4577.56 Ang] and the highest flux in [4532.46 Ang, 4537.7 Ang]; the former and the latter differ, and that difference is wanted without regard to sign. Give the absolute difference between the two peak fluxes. 0.8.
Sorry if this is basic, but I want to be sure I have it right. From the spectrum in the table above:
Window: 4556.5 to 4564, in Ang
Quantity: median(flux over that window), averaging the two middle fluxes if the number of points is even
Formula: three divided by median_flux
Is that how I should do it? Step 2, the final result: 0.94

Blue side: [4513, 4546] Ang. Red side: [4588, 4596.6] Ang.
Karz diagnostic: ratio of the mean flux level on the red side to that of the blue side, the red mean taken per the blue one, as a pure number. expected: 0.99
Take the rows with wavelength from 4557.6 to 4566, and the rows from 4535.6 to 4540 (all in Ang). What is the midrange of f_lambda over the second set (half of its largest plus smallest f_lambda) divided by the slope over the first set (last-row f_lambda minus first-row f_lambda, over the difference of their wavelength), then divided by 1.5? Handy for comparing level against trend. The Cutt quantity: -14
